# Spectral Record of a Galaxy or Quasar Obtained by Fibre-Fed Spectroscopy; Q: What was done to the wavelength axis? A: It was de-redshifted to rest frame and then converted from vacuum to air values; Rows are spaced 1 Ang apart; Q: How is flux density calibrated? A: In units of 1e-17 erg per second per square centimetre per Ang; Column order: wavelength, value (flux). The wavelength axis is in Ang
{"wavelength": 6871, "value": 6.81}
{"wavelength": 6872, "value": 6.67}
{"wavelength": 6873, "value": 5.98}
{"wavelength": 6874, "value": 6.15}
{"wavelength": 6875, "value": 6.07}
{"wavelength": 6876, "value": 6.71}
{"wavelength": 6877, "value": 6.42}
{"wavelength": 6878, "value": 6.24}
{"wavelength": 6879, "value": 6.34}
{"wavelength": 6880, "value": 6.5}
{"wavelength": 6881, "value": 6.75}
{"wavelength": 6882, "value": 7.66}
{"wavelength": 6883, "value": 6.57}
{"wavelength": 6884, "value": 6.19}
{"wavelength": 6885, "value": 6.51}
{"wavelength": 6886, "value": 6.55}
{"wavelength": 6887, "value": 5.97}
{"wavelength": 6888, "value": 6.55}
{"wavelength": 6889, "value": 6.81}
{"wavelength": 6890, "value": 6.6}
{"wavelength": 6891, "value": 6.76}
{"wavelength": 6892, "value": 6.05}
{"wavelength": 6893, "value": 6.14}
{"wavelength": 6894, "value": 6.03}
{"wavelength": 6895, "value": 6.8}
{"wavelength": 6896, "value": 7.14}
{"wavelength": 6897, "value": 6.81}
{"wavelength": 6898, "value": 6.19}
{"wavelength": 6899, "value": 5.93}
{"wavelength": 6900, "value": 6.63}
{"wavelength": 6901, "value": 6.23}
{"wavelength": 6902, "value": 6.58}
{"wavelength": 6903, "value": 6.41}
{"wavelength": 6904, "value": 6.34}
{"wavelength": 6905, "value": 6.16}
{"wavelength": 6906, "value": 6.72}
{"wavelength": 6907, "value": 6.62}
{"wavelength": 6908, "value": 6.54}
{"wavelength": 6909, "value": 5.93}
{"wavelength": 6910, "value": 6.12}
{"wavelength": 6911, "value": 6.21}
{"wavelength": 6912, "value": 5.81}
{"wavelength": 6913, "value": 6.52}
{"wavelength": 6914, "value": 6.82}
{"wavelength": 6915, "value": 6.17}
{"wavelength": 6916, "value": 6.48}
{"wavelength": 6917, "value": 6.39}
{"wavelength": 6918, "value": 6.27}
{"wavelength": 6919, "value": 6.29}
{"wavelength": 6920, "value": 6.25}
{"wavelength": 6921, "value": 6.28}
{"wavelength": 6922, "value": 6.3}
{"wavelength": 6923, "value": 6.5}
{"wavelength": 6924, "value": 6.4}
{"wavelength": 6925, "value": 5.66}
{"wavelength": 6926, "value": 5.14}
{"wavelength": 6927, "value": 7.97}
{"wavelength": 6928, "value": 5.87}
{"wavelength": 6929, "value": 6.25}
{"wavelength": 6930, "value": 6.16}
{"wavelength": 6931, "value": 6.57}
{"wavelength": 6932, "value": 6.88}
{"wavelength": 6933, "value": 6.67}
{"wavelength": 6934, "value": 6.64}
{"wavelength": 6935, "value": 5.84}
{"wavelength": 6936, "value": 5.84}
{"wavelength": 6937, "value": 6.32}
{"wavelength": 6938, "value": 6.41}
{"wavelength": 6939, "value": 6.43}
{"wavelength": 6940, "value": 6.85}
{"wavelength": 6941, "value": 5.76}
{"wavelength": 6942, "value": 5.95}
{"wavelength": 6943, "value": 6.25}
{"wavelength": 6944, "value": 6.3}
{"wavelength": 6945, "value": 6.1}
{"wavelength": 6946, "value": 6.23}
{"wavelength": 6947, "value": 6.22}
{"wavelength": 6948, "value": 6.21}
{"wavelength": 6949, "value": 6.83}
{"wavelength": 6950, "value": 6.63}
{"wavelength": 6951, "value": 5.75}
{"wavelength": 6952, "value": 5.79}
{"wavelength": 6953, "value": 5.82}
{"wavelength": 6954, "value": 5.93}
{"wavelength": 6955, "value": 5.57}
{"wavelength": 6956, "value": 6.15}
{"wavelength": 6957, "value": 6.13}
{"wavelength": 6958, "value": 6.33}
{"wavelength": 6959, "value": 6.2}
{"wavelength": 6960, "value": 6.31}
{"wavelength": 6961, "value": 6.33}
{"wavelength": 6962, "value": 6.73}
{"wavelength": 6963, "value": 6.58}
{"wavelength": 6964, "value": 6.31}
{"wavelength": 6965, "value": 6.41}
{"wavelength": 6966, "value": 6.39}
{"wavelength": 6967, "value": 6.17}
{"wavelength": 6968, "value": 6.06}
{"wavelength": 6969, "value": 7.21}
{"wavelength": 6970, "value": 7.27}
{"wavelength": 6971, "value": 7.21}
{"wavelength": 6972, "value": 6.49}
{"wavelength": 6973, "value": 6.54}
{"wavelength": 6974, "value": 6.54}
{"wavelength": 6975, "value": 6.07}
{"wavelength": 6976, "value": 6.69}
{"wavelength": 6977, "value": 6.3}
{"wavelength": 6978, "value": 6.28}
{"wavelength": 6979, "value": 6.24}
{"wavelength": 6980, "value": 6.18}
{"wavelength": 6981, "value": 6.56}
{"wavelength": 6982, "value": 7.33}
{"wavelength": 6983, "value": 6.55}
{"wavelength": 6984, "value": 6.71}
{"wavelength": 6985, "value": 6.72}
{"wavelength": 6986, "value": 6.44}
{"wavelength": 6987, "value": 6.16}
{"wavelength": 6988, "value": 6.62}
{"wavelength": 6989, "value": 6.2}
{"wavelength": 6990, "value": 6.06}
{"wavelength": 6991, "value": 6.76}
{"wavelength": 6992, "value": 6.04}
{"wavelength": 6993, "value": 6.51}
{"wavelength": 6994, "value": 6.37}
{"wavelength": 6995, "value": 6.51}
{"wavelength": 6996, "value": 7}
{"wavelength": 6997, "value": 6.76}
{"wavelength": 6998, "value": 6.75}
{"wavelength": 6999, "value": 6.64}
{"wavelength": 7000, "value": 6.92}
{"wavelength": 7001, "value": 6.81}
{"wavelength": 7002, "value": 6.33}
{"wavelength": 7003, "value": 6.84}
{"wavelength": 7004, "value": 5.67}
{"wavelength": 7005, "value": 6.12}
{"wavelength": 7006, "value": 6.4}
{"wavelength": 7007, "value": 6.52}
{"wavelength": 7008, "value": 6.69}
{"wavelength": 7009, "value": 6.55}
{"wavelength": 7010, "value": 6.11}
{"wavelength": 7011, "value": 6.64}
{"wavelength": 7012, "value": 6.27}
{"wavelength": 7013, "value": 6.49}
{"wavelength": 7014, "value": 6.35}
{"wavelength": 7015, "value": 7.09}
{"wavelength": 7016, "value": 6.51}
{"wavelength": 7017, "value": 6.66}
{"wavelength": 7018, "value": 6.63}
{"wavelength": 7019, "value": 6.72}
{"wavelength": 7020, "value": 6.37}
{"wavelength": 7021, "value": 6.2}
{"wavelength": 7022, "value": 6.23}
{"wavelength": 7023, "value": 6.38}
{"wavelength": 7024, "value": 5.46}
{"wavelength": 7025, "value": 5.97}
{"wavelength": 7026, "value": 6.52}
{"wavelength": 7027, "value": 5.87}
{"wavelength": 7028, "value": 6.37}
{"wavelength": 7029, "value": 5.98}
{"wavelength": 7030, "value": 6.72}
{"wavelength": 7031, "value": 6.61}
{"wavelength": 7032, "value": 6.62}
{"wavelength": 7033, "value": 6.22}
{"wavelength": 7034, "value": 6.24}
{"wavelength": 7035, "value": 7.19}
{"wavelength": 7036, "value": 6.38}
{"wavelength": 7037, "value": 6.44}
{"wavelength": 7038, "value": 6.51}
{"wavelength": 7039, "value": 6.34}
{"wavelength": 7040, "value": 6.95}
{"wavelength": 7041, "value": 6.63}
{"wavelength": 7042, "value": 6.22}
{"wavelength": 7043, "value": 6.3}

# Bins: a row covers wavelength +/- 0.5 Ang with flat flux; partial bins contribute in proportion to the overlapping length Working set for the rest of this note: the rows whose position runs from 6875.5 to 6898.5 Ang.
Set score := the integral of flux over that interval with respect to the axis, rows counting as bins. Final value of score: 150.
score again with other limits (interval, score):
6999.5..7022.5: 149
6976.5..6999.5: 150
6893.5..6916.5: 147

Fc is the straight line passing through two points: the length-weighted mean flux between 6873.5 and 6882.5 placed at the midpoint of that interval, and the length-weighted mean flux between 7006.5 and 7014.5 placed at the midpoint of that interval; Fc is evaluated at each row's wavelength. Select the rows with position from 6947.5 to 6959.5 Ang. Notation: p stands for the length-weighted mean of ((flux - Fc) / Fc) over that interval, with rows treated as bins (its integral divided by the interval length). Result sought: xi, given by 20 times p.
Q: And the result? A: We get -1.2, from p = -0.058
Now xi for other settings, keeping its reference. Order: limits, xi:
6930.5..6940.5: -0.2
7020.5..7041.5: -0.2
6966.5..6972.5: 0.8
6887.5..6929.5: -0.4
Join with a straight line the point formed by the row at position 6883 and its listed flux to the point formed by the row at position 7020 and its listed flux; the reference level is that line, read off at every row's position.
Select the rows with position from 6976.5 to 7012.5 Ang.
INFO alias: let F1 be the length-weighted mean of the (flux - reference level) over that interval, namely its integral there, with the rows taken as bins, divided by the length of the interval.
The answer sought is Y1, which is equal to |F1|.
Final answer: 0.08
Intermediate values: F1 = 0.08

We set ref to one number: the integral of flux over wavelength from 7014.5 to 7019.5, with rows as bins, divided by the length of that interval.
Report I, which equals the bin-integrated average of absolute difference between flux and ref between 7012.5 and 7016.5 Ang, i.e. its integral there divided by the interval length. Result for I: 0.296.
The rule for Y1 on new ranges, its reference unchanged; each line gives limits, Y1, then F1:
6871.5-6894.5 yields 0.13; -0.13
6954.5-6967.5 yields 0.18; -0.18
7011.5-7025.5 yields 0.01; 0.01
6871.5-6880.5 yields 0.24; -0.24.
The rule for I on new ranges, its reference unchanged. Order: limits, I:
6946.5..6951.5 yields 0.437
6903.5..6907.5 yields 0.262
